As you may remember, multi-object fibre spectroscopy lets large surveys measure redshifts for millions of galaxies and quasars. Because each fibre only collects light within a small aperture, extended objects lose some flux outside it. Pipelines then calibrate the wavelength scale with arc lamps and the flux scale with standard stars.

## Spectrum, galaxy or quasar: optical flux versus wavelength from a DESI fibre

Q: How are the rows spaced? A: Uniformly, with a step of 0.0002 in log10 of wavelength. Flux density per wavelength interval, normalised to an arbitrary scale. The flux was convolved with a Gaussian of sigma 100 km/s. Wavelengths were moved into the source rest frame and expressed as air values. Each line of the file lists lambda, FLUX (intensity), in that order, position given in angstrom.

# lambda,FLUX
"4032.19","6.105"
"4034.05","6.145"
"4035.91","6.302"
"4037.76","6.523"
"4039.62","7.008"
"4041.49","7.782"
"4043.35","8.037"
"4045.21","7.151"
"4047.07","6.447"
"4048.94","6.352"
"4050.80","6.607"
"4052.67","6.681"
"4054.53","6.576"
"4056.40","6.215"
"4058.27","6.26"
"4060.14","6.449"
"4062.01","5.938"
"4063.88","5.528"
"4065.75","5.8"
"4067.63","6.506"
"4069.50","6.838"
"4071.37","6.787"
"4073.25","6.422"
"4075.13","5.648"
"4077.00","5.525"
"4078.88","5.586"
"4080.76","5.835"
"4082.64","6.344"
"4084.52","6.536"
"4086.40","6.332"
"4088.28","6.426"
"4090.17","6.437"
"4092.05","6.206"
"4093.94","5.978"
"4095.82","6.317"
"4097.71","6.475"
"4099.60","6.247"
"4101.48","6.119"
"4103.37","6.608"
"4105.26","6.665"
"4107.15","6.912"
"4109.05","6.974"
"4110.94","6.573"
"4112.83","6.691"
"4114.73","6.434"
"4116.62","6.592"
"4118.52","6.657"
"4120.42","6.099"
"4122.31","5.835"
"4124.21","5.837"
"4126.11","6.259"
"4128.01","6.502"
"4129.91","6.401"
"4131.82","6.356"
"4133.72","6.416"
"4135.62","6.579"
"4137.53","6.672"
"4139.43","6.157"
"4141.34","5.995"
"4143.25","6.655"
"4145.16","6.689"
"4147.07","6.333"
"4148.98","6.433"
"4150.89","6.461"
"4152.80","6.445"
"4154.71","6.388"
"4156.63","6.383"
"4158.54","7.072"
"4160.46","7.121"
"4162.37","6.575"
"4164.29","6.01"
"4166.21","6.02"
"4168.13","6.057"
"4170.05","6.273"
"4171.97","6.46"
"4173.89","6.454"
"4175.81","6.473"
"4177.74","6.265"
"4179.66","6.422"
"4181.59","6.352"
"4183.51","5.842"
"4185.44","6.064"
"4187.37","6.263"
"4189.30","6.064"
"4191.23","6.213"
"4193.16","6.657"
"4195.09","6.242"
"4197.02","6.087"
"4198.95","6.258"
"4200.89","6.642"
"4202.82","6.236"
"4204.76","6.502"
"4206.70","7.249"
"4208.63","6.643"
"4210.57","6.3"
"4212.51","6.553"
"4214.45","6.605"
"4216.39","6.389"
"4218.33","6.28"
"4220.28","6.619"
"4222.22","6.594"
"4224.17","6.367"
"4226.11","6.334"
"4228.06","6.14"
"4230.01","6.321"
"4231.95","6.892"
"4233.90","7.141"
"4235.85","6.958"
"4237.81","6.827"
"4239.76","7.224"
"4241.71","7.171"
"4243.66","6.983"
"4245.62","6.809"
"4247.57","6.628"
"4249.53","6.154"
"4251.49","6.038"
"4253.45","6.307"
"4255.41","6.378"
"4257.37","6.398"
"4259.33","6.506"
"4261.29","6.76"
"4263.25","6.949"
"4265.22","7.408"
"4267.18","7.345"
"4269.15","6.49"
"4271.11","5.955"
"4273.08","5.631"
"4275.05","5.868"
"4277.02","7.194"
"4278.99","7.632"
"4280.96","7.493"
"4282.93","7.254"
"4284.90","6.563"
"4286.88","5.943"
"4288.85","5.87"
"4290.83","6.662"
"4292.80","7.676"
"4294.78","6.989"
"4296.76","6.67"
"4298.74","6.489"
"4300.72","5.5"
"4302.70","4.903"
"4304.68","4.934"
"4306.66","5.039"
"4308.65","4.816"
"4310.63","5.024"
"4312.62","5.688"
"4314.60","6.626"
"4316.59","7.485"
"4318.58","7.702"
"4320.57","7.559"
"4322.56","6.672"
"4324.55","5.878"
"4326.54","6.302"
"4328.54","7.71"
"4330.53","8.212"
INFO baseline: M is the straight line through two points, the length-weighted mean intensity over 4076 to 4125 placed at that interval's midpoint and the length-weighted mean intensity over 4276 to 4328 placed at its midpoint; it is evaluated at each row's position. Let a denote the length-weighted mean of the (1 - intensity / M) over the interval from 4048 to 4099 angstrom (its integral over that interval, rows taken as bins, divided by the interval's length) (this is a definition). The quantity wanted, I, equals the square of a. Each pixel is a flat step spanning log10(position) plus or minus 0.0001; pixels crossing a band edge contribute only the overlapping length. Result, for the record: 0.0001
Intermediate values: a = 0.01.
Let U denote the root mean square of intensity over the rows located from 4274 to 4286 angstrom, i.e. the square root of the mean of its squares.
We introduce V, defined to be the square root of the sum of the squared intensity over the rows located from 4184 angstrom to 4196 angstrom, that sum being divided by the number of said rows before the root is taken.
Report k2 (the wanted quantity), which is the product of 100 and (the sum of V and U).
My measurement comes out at 1328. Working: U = 7.03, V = 6.3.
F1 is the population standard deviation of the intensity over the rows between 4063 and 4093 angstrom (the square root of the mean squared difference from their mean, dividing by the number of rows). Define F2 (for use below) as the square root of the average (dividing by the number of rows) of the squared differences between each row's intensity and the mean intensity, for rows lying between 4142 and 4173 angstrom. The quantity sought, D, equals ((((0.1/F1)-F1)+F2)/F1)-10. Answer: -9.76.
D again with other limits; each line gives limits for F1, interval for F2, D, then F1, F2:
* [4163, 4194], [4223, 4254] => -6.96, 0.21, 0.39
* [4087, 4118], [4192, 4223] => -8.52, 0.26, 0.27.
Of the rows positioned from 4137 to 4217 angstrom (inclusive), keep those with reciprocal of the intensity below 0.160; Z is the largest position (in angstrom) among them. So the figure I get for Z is 4216.39 angstrom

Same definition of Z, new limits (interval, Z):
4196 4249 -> 4247.57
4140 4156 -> 4154.71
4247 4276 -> 4269.15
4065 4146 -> 4145.16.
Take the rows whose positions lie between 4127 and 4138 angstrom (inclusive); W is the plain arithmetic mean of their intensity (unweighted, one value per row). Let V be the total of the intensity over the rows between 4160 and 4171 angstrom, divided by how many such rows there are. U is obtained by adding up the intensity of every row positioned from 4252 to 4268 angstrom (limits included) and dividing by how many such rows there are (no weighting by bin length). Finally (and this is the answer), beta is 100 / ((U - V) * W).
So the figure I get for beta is 37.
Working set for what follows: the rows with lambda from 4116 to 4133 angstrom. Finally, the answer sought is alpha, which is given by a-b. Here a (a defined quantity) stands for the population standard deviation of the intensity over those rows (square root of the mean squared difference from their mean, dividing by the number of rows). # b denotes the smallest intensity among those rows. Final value -5.55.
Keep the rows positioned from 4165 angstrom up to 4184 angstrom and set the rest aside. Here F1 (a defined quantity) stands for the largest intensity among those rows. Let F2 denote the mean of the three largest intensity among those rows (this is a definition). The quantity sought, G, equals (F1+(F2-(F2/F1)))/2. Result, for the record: 5.97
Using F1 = 6.473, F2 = 6.46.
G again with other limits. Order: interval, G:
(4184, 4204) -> 6.10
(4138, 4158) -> 6.15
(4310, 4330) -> 7.19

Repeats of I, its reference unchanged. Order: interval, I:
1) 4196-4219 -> 0.0003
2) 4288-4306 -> 0.0015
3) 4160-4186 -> 0.0001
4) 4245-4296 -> 0.0015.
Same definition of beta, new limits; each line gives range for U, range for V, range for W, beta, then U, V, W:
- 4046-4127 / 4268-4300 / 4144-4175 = -46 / 6.3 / 6.6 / 6.45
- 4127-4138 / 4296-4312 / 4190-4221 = 15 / 6.5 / 5.4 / 6.47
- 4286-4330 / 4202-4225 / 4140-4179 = -62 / 6.3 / 6.5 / 6.43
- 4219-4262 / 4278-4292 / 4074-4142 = -100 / 6.6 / 6.8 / 6.31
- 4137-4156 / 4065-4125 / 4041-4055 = 140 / 6.4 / 6.3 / 6.95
